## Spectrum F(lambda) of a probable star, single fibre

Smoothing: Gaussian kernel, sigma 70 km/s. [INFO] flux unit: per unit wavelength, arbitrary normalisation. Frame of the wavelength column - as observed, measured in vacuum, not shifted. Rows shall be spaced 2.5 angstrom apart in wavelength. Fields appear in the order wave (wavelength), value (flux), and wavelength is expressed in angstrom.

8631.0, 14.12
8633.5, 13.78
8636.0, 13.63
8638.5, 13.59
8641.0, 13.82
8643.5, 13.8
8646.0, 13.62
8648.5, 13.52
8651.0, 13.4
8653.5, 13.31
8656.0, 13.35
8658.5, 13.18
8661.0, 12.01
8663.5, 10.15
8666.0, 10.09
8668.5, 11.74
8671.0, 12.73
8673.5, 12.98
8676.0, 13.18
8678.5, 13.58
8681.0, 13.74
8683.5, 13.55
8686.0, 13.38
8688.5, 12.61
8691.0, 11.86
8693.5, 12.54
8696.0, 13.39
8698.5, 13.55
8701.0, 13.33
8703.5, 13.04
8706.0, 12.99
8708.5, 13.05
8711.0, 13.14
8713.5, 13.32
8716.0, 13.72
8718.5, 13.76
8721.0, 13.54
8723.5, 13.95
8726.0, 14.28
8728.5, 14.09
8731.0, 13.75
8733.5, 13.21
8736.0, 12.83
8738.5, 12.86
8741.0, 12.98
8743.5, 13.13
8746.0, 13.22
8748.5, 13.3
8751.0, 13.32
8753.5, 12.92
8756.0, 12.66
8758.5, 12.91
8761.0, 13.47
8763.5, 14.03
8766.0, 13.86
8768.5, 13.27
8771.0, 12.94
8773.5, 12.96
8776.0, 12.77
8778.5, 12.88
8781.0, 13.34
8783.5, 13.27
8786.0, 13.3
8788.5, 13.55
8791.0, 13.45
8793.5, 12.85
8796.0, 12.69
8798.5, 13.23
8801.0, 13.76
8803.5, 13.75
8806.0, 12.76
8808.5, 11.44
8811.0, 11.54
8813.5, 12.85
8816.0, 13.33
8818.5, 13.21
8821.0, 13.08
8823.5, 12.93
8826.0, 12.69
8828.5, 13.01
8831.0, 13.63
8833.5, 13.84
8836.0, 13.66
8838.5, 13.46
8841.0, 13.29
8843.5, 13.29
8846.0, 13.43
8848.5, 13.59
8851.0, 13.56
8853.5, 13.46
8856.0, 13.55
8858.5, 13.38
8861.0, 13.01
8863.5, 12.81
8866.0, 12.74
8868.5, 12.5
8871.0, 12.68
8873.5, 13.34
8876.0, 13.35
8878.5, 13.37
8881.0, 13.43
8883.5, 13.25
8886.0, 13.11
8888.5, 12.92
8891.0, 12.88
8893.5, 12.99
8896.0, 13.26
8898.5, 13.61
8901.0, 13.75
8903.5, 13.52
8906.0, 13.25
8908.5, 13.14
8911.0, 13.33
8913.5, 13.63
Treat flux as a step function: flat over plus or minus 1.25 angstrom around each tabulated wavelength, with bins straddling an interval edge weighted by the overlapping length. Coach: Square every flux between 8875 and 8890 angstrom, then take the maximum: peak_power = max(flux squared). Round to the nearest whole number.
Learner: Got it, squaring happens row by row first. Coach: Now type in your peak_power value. 180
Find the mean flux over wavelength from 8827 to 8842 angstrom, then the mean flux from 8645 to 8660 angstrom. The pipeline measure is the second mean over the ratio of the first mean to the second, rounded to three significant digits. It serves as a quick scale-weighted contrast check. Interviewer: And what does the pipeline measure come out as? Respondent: 13.3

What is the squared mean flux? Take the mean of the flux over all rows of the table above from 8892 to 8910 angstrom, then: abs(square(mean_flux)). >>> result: 178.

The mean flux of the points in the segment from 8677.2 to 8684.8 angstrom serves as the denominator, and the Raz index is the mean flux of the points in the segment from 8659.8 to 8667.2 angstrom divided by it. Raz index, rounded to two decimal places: 0.79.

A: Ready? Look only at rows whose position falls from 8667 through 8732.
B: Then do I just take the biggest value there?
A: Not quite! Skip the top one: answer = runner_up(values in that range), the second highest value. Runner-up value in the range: 14.09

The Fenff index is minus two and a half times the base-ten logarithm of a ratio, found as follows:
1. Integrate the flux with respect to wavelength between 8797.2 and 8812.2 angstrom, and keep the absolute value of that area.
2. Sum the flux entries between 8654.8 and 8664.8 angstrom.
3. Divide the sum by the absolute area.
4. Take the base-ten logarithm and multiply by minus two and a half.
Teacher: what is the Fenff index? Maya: 1.5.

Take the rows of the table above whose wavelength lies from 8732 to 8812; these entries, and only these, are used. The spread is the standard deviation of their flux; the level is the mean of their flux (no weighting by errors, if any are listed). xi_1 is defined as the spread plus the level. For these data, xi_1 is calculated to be 13.6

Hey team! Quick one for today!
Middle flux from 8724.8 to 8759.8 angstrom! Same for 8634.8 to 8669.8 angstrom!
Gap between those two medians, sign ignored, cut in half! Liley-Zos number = 0.10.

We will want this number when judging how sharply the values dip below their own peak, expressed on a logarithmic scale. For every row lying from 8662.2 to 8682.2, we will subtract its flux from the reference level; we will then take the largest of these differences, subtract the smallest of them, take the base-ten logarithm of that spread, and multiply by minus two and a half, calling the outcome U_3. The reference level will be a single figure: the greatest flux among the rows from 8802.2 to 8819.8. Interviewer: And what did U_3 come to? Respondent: -1.41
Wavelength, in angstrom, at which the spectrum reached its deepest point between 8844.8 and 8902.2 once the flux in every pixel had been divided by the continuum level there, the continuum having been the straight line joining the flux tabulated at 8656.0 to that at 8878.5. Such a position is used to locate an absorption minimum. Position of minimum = 8868.5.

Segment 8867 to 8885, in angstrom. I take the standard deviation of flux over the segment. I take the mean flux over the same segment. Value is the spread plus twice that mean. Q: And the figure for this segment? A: 26.6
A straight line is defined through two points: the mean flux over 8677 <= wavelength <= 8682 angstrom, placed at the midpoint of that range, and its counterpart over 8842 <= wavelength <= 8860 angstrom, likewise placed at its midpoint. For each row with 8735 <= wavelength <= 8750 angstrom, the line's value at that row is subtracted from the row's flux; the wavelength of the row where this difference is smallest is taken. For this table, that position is 8736.0 angstrom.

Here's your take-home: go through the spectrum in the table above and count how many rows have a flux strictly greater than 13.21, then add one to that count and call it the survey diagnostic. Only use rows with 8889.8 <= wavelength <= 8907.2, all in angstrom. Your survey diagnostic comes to 6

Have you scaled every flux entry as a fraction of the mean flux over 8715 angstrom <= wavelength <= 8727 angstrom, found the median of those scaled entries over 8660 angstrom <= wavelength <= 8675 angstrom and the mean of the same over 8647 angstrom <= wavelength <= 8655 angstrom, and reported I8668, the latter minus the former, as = 0.11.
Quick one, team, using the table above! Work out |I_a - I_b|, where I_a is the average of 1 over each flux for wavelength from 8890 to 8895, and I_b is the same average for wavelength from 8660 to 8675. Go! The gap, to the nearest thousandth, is 0.010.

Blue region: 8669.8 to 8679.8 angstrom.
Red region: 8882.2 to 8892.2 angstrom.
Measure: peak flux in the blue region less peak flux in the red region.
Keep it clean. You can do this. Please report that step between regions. 0.3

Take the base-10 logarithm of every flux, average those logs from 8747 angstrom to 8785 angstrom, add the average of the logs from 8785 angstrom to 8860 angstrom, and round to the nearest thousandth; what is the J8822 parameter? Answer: 2.240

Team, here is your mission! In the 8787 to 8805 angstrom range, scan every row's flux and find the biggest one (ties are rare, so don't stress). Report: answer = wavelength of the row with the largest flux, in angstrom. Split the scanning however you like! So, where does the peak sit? 8801.0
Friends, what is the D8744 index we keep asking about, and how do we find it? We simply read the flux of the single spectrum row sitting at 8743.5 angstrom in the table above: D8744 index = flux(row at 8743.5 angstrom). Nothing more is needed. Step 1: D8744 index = 13.13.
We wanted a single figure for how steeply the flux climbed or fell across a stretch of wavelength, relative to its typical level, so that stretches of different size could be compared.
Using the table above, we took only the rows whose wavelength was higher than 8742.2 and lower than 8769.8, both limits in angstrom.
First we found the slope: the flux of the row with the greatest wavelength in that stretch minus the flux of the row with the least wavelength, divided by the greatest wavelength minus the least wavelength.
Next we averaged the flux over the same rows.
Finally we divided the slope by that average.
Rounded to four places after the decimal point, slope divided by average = 0.0004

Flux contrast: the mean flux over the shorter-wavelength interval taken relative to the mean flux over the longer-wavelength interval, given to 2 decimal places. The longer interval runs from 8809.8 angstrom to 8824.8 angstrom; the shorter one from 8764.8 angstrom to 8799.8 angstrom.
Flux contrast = 1.03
